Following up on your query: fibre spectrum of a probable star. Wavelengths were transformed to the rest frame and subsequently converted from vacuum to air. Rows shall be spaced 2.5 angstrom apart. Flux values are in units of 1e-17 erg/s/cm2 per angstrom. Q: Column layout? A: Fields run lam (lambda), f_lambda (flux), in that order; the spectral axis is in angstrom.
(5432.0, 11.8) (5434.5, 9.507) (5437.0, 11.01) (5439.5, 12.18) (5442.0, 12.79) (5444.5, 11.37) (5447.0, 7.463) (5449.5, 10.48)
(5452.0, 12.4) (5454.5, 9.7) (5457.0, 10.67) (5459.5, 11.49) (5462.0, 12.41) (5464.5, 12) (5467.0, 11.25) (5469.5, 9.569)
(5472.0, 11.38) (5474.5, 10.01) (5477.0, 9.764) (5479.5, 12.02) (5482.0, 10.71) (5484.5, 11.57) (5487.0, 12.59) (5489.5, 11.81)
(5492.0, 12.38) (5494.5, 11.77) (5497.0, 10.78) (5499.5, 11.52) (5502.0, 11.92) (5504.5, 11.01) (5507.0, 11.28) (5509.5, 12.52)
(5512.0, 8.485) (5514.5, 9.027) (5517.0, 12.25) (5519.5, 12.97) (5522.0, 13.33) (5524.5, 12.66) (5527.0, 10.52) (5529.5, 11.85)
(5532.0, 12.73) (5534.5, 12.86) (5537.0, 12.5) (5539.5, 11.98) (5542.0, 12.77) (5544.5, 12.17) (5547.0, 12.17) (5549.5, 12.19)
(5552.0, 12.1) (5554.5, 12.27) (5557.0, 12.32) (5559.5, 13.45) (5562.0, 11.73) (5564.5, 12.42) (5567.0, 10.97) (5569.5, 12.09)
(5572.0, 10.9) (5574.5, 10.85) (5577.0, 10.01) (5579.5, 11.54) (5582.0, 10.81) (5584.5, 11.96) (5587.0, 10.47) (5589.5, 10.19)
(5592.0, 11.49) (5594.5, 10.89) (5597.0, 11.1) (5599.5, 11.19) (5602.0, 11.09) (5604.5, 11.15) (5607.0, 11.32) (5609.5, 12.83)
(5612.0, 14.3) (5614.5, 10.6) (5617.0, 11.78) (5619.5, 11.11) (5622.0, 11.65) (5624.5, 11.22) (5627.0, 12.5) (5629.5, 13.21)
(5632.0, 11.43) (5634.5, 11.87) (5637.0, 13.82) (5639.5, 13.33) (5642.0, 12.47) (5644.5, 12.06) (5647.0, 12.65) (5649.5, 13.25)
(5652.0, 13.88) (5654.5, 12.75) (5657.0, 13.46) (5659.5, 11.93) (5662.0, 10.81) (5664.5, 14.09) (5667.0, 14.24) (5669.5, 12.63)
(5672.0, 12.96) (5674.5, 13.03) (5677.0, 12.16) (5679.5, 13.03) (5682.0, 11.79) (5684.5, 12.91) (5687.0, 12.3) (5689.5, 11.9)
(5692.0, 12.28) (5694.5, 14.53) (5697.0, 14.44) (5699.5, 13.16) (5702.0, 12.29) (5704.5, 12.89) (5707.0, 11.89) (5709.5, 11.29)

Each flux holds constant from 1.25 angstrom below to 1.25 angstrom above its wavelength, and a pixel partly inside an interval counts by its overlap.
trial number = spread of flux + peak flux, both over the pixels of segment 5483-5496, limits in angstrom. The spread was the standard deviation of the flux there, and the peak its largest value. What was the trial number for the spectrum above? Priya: 13.0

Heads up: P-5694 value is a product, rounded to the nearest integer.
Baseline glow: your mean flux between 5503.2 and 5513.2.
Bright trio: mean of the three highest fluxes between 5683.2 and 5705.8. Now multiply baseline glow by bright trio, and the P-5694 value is 152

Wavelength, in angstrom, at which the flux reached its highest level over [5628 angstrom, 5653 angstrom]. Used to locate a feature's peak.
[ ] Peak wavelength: 5652.0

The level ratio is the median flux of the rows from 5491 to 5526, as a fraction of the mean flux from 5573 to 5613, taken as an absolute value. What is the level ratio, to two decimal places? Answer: 1.05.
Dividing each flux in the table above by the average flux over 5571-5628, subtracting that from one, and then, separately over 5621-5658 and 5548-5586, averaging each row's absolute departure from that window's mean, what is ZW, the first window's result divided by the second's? 1.02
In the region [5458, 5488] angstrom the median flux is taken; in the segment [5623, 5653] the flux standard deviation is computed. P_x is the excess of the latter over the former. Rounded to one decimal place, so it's -10.6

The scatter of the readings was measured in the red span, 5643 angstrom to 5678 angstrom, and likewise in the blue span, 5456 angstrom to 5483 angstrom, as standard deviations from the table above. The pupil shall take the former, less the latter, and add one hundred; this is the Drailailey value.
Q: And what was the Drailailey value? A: 100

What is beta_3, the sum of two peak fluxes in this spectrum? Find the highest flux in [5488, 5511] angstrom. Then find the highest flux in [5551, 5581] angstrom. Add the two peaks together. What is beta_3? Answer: 26.0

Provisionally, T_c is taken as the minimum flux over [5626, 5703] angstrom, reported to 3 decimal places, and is 10.810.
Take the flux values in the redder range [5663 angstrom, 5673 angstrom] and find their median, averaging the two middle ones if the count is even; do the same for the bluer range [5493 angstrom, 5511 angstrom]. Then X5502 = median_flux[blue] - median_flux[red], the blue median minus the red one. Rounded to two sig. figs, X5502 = -2.0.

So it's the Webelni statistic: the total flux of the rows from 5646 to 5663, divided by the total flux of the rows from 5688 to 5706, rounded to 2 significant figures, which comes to 0.97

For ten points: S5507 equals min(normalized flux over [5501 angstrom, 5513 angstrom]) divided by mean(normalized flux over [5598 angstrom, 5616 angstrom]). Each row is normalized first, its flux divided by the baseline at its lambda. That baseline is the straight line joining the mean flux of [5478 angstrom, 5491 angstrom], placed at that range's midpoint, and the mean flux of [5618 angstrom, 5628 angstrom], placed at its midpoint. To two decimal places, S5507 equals 0.72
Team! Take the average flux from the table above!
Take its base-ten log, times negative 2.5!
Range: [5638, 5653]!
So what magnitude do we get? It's -2.780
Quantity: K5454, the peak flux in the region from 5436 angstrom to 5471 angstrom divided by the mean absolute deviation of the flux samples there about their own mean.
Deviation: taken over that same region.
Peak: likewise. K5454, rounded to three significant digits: 12.0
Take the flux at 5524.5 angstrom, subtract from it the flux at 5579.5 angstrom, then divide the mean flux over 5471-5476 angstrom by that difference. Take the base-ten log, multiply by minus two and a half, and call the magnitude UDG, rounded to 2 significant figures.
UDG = -2.4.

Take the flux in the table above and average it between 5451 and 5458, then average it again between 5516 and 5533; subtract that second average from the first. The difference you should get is -1.4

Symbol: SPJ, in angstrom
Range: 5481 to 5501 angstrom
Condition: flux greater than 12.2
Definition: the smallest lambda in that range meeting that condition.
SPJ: 5487.0 angstrom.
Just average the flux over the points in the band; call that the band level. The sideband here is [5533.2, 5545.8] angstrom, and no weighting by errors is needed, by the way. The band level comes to 12.5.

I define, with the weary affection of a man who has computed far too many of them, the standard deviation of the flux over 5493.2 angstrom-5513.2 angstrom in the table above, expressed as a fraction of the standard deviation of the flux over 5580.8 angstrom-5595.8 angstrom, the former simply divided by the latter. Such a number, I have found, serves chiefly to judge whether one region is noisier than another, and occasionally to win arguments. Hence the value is 1.9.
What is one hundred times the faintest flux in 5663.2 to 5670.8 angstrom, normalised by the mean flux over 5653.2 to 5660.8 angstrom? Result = 99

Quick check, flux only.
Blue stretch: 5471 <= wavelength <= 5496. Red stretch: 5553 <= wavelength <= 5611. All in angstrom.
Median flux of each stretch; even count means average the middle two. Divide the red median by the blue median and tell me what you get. 0.96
